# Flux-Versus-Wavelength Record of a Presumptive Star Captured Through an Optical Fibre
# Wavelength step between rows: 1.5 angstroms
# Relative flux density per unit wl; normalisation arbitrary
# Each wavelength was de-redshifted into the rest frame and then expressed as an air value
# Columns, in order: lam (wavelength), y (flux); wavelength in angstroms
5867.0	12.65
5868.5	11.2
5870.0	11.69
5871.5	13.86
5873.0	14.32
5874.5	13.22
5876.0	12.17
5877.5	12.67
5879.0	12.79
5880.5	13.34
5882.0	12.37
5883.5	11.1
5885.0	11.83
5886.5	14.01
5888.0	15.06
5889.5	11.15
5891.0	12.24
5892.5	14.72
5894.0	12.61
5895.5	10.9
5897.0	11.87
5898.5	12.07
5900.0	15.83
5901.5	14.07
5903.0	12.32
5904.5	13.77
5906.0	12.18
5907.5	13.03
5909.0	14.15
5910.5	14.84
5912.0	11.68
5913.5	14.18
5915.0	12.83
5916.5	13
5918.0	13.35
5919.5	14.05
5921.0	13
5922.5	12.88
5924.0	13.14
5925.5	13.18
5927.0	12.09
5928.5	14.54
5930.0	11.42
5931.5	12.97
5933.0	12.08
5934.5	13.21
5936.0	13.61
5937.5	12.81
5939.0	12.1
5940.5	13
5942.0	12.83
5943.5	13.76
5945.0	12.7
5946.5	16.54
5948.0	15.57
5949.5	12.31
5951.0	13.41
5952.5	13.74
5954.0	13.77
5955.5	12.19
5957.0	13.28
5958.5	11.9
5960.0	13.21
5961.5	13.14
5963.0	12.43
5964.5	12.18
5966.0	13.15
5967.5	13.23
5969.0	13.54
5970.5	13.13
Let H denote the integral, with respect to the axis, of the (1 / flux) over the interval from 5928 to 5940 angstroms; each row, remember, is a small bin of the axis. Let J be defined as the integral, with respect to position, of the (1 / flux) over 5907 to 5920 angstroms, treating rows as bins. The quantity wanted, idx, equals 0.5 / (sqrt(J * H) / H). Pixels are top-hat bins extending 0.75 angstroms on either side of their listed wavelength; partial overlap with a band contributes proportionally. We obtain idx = 0.5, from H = 0.94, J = 1.0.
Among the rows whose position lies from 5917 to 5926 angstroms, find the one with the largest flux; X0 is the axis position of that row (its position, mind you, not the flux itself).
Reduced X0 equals 5919.5 angstroms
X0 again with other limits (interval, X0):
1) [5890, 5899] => 5892.5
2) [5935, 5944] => 5943.5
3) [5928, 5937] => 5928.5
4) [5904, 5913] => 5910.5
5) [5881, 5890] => 5888.0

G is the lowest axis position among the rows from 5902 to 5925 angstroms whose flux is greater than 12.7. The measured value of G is 5904.5 angstroms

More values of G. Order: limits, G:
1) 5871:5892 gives 5871.5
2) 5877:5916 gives 5879.0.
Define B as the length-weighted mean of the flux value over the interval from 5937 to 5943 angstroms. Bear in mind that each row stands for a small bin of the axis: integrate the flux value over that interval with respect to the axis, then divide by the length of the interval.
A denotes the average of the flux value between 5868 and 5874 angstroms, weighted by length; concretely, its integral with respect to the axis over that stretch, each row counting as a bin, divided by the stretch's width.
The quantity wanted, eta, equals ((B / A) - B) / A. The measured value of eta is -0.91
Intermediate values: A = 12.9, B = 12.7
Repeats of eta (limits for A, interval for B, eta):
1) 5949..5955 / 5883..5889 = -0.90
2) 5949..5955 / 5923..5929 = -0.92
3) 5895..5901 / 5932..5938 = -0.93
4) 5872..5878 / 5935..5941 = -0.91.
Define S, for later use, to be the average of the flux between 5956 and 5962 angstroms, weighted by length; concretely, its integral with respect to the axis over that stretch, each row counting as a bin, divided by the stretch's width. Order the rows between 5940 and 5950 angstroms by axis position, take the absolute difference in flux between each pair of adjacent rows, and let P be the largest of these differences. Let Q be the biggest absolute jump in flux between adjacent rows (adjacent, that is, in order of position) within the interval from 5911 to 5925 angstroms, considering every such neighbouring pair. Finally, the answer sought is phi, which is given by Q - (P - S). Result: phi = 11.50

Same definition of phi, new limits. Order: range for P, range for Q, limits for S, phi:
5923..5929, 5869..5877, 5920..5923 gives 12.76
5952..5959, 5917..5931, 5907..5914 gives 15.11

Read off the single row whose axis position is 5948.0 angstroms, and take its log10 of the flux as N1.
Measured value 1.19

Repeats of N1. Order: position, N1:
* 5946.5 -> 1.22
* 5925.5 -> 1.12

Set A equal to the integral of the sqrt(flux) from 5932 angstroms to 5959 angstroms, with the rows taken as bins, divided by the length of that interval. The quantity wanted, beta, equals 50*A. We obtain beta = 182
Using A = 3.64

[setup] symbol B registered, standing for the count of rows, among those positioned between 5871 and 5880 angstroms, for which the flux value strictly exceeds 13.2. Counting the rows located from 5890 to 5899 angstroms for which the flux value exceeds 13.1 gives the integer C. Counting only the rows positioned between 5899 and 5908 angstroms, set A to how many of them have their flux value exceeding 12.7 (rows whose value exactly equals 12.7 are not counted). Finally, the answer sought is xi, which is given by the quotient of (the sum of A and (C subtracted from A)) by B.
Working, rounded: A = 4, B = 3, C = 1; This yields 2.3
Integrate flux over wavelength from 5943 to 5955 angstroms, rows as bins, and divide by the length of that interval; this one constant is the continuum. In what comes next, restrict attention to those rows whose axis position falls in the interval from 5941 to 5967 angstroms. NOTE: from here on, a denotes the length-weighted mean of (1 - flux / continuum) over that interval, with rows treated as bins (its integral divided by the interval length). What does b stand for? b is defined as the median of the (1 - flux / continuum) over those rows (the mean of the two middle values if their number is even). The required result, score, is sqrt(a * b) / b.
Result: 0.90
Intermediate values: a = 0.05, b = 0.06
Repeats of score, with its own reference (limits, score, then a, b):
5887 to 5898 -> 0.87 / 0.09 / 0.12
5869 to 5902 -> 0.90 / 0.08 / 0.09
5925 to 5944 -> 1.05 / 0.08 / 0.07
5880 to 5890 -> 0.88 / 0.09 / 0.11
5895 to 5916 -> 0.89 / 0.06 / 0.07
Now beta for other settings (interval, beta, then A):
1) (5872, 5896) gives 179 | 3.58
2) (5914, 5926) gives 182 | 3.63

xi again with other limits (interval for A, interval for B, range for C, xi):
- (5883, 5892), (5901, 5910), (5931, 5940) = 0.7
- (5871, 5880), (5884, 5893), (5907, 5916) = 1.7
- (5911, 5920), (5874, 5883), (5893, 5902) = 4.0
